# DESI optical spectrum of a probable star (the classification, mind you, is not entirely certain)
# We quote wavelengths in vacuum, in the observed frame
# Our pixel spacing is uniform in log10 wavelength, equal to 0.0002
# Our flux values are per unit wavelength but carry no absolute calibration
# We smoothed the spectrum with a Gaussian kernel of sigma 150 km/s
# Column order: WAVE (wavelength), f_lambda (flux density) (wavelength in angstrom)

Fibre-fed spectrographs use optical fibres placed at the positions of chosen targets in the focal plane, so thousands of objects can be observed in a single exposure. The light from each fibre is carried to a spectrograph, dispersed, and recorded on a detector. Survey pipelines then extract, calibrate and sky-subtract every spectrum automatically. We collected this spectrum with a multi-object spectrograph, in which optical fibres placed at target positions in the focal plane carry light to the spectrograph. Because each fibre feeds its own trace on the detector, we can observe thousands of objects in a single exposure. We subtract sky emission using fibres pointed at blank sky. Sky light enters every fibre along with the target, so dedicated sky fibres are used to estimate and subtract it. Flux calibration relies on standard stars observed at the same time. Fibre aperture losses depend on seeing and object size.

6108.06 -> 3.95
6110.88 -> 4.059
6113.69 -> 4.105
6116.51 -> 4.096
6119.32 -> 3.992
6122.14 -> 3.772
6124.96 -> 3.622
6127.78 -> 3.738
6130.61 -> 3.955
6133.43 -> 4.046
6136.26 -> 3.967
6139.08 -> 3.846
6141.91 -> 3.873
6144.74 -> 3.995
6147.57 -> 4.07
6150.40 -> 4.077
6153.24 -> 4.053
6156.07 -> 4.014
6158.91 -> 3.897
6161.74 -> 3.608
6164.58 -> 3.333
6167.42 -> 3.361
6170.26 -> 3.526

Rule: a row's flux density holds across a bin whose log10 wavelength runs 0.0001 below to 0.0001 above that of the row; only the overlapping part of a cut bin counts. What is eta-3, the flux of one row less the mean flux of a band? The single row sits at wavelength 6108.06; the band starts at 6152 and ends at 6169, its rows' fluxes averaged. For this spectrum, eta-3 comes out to 0.24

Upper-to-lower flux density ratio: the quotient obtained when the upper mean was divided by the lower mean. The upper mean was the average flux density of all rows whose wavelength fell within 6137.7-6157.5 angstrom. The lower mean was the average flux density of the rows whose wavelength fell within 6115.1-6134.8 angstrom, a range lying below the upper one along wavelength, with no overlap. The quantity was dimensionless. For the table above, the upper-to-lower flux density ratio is 1.03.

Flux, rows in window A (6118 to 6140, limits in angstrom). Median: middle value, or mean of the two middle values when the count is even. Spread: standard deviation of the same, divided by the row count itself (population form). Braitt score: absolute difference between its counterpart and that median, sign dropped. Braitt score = 3.76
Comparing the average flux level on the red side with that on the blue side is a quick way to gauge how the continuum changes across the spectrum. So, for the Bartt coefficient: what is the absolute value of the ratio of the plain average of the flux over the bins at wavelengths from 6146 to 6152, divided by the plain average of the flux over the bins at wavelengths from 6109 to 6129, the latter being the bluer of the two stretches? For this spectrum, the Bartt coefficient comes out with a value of 1.04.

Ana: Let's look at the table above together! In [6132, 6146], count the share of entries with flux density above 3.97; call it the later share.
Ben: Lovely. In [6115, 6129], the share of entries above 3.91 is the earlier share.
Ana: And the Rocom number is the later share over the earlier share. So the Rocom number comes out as 1.0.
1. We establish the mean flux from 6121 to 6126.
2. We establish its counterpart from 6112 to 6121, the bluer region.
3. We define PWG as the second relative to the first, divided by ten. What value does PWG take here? 0.110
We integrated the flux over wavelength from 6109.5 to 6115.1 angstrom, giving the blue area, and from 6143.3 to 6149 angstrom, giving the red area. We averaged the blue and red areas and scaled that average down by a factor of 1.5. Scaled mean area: 15.3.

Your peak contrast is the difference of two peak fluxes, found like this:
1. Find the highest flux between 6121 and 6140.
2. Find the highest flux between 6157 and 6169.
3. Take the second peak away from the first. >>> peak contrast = 0.15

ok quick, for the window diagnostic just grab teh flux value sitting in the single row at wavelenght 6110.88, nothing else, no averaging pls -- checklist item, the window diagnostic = 4.059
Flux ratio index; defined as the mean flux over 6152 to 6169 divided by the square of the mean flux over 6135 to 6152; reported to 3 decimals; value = 0.235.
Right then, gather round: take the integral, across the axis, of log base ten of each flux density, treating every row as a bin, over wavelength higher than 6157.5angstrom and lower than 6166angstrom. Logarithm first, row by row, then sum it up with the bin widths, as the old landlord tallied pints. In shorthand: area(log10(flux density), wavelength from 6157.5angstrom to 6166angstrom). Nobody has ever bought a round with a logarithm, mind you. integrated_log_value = 4.74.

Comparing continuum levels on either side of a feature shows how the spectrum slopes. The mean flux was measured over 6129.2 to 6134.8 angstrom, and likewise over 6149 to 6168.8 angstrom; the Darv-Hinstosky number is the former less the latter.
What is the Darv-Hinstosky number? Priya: 0.2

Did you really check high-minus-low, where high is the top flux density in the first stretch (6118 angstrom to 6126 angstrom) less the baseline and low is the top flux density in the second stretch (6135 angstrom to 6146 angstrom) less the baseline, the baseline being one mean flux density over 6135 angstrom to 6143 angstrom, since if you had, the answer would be 0.00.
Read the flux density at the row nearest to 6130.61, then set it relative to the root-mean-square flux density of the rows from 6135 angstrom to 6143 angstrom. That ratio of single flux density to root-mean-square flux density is 1.02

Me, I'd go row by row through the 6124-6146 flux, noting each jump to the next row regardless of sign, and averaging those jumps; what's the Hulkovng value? 0.11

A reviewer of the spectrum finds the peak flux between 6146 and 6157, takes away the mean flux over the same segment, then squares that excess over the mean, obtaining 0.00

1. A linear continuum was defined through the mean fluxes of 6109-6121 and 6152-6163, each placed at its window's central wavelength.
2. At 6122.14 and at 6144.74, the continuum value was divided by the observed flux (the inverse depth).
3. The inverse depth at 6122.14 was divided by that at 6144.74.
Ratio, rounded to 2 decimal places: 1.08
